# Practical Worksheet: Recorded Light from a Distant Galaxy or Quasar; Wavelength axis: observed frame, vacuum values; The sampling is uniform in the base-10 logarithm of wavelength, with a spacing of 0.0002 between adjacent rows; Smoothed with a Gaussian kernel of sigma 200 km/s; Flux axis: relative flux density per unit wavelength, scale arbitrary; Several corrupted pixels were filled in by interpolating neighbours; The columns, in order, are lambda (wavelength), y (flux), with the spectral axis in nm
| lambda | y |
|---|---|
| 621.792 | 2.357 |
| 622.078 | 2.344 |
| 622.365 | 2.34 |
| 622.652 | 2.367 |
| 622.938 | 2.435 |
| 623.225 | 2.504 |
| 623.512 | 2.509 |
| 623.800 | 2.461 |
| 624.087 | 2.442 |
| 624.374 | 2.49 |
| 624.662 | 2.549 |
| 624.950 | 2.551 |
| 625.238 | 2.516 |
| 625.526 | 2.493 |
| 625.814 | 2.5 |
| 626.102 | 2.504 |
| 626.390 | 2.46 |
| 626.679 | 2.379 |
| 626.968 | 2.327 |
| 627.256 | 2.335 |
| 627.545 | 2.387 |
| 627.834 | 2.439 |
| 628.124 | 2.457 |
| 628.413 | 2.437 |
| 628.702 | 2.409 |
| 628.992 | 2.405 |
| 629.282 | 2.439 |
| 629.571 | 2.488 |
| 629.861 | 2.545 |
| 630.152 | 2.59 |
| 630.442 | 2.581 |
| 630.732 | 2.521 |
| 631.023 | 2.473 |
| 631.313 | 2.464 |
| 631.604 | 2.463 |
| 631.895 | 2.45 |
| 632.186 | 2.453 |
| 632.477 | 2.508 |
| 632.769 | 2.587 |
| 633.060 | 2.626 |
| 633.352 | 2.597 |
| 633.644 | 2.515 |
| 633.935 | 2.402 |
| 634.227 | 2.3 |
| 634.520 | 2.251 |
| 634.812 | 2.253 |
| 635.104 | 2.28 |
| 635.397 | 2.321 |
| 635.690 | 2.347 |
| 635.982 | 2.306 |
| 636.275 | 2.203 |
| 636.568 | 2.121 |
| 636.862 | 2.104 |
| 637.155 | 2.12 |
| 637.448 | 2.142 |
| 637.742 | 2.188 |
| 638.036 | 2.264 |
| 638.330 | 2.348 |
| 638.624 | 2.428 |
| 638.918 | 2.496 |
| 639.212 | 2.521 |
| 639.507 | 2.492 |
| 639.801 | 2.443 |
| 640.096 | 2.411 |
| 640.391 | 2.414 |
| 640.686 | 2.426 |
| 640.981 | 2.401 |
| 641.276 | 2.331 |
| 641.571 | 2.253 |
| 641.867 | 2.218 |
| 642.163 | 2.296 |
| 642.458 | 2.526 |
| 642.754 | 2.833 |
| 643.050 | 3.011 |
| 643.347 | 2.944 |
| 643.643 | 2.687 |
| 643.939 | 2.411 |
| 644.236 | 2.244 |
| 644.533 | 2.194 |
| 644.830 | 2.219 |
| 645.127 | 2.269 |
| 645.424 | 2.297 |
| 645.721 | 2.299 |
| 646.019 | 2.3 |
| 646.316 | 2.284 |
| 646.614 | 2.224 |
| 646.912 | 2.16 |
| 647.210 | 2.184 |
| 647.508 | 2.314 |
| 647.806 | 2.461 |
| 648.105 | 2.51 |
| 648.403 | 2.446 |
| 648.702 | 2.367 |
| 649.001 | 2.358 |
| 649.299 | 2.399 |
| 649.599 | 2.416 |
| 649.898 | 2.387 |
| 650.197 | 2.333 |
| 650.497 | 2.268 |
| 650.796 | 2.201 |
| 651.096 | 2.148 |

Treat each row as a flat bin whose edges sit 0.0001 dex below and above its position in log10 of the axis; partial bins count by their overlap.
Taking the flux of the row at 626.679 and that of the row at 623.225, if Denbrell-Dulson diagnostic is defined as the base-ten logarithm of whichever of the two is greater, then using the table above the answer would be 0.399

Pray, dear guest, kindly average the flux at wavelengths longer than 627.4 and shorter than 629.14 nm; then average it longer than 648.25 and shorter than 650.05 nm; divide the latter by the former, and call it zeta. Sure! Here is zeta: 0.99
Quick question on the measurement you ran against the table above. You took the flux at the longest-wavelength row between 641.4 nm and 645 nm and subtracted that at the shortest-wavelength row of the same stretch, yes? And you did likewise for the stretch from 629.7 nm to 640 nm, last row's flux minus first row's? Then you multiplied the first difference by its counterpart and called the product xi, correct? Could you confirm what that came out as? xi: 0.00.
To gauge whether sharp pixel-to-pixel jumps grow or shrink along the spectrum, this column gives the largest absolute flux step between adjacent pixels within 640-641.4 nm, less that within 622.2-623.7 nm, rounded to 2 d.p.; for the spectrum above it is 0.00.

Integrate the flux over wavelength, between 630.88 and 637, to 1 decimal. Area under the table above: 14.6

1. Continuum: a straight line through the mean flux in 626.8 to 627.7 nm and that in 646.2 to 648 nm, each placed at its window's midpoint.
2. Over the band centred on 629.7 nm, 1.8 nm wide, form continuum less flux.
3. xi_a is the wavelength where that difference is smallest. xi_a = 630.152 nm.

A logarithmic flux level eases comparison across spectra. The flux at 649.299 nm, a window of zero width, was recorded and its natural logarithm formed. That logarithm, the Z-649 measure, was 0.88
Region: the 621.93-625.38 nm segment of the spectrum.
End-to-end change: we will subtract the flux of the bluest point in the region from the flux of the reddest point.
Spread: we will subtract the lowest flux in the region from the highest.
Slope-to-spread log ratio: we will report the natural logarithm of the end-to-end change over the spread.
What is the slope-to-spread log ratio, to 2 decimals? -0.20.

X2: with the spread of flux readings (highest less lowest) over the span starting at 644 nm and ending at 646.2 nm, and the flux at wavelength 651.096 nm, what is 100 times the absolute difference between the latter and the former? 204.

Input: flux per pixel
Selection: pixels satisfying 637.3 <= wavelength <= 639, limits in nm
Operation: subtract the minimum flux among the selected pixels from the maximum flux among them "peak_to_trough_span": 0.35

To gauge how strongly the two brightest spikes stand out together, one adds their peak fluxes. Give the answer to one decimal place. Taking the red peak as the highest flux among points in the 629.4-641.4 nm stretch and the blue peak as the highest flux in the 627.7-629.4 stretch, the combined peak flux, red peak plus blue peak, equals 5.1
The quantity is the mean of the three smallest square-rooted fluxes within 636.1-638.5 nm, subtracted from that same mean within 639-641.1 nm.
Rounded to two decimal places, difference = 0.10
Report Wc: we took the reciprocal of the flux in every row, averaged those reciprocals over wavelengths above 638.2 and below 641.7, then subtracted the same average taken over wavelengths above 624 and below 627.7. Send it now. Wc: 0.007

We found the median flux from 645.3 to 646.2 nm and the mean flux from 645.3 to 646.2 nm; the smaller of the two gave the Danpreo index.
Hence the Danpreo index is 2.30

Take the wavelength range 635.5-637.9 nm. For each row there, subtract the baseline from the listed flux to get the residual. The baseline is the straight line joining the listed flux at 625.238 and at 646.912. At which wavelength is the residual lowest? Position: 636.862 nm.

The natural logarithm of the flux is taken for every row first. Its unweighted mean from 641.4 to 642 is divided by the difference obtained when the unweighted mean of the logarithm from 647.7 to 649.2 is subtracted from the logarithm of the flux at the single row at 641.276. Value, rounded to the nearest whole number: -20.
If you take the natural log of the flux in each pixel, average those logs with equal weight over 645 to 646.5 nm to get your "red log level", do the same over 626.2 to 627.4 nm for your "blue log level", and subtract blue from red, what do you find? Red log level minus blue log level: -0.04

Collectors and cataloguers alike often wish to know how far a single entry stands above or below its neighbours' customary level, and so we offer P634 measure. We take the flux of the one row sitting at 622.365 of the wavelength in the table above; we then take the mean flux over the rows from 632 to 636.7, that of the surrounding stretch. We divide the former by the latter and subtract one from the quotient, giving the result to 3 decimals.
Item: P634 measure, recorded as -0.017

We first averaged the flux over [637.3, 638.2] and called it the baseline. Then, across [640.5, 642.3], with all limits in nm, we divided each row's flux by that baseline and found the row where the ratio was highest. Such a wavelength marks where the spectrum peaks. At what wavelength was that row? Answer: 640.686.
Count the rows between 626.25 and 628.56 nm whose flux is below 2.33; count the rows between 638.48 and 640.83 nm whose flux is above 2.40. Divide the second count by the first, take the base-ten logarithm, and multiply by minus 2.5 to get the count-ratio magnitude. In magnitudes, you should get -2.3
